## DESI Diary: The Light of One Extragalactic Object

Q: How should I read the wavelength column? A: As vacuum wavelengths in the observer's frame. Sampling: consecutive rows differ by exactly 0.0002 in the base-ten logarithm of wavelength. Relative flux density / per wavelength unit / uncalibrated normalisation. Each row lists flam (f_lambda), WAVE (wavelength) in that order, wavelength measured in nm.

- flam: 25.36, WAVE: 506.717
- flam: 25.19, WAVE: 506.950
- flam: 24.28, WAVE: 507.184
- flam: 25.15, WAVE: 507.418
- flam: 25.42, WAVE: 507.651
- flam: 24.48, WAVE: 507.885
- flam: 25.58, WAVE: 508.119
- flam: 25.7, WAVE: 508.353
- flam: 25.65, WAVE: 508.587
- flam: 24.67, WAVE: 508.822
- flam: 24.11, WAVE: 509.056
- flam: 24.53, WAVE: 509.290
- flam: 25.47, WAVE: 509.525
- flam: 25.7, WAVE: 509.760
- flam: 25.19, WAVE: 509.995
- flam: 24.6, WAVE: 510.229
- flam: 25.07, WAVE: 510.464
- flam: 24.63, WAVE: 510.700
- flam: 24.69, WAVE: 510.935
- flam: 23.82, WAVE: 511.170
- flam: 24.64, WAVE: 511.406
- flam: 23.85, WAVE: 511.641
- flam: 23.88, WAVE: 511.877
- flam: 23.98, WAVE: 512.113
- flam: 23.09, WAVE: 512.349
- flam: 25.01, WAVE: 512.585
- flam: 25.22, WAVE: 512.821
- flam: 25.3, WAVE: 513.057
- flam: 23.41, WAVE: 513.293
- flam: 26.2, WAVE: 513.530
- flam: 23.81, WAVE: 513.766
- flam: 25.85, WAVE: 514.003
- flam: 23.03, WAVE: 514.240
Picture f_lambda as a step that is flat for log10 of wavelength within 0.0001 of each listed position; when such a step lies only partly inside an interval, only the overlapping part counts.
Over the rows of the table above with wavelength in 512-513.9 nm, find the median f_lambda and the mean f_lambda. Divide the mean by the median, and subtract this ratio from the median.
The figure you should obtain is 23.5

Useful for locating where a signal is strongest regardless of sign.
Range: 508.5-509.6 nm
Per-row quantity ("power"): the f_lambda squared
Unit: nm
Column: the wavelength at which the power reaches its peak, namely 508.587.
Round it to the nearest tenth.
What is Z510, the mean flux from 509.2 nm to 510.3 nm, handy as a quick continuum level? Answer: 25.1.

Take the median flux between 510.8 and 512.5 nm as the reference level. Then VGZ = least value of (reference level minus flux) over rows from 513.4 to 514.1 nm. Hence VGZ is -2.3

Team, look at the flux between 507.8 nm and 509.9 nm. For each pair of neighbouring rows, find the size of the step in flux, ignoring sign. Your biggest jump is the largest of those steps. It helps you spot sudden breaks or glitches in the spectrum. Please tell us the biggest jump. 1.1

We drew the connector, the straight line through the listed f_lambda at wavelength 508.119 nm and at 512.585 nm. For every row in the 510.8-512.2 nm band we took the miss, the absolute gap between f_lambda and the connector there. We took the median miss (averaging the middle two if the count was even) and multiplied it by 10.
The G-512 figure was 12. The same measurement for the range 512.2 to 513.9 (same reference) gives 10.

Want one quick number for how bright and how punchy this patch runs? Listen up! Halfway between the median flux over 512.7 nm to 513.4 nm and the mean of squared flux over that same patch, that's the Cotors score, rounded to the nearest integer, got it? 317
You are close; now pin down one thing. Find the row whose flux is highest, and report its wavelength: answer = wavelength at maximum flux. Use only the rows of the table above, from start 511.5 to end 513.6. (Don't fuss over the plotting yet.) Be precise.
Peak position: 513.530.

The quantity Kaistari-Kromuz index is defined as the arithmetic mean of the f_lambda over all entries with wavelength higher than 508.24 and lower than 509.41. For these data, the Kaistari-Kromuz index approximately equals 24.9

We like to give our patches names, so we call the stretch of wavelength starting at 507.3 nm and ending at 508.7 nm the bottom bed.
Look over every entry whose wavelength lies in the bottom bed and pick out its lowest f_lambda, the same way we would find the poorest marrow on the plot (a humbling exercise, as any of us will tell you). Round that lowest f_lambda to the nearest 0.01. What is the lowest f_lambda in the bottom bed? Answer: 24.48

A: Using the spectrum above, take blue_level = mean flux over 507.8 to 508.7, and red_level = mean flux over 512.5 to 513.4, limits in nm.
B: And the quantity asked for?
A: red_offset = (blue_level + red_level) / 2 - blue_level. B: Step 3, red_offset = -0.31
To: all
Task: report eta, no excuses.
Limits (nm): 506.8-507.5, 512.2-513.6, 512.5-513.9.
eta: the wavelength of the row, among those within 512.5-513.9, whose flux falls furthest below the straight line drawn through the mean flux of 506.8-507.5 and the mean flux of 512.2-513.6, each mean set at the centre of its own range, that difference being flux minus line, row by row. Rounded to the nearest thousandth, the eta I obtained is 513.293 nm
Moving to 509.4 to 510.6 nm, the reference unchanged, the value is 510.229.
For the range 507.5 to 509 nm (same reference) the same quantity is 507.885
